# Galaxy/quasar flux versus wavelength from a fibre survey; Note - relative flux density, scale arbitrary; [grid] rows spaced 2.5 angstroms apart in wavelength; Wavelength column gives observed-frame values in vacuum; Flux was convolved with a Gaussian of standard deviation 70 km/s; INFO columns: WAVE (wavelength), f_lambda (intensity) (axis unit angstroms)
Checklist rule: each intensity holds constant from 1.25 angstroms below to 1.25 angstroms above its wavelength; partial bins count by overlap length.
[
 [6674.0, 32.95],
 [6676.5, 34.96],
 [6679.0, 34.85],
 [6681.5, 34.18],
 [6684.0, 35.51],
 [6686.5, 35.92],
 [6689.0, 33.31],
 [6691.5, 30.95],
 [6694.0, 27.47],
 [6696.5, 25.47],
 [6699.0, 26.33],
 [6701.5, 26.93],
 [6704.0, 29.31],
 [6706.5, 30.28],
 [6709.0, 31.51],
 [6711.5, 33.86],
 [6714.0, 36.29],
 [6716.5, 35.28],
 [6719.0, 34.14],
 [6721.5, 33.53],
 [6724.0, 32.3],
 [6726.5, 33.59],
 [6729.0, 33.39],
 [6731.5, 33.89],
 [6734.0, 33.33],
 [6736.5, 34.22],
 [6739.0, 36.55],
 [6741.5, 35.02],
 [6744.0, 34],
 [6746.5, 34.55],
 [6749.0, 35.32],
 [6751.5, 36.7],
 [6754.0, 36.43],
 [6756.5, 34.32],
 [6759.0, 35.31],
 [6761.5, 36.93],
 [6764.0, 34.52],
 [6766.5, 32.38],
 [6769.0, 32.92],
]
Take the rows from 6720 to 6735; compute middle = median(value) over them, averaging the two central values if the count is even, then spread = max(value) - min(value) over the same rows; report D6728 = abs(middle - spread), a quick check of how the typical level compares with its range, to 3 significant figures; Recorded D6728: 31.9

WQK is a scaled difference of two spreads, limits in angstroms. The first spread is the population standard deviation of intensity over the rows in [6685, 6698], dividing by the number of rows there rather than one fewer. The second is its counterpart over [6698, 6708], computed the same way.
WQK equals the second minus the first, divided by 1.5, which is -1.4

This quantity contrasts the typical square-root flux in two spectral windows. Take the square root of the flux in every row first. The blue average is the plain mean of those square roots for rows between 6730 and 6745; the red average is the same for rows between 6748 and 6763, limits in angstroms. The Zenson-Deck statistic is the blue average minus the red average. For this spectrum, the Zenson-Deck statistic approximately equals -0.11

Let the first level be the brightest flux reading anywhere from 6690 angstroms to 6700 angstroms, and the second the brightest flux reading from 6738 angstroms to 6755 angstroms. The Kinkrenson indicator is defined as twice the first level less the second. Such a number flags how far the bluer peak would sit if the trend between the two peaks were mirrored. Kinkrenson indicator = 25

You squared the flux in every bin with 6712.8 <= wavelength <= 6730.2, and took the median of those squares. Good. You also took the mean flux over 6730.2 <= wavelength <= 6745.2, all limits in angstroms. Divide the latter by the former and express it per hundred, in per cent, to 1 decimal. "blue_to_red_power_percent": 3.1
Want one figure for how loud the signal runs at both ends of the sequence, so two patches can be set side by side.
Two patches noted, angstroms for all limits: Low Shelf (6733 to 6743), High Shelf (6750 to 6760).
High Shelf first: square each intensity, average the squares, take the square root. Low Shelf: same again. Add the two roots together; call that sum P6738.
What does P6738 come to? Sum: 71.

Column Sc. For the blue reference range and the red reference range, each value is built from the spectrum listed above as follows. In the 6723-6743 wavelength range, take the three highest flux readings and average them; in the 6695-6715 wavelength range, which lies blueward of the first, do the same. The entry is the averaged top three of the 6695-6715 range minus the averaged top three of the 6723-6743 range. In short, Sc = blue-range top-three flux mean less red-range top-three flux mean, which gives -1.4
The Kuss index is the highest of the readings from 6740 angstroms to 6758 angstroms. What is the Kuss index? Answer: 36.7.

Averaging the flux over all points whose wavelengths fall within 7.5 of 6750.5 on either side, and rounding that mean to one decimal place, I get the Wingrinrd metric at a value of 35.2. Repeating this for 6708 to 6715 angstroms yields 33.9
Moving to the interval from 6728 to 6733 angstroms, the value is 33.6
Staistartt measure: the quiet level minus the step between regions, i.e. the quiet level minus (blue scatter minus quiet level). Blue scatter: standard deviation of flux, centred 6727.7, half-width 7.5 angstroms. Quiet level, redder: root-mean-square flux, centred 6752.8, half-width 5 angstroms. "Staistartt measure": 70.9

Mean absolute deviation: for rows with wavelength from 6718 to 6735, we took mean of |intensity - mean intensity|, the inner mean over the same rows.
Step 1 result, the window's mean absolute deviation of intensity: 0.4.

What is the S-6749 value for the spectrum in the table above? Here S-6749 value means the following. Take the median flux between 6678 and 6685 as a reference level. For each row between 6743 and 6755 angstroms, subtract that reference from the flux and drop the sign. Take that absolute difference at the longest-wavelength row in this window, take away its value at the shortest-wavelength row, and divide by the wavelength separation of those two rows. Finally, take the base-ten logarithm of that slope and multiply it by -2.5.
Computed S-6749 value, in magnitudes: 3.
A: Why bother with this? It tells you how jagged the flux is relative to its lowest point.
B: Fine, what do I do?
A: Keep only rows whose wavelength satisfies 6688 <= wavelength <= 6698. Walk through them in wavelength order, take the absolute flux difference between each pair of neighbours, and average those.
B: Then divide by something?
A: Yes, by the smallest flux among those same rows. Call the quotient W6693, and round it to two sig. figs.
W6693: 0.10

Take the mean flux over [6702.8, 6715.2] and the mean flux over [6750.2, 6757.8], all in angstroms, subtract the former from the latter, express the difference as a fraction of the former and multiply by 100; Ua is 11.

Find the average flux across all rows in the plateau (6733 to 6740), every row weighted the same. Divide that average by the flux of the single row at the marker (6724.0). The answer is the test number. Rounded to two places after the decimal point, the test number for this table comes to 1.07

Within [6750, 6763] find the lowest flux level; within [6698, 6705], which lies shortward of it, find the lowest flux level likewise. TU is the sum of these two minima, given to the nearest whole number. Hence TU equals 61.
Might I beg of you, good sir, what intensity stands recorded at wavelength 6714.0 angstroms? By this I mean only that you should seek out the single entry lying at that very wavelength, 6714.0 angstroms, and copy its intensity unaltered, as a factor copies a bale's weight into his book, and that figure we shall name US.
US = 36.29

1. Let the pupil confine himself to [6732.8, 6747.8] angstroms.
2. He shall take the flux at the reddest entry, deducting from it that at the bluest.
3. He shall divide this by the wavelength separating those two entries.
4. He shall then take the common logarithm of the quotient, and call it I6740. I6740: -1.0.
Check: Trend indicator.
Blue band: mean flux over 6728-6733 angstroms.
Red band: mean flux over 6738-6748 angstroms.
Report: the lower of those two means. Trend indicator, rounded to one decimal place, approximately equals 33.6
